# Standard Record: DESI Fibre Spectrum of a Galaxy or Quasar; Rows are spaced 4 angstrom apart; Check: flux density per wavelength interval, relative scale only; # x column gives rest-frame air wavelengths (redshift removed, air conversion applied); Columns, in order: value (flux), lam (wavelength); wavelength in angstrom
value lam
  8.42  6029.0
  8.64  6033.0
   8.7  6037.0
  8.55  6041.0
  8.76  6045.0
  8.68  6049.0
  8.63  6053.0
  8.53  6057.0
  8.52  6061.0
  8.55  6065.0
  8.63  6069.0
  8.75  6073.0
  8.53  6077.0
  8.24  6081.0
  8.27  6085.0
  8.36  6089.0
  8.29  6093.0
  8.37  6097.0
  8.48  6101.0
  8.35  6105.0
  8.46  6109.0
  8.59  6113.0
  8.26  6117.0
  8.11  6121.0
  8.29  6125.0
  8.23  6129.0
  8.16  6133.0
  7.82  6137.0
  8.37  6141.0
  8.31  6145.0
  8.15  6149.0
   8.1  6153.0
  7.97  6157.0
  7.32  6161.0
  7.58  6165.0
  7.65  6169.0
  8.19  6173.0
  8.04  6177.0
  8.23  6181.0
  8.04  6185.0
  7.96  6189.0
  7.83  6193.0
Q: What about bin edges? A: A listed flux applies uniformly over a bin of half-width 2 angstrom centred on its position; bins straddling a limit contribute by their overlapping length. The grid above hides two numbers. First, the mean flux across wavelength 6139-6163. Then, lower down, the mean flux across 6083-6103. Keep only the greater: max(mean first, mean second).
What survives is 8.35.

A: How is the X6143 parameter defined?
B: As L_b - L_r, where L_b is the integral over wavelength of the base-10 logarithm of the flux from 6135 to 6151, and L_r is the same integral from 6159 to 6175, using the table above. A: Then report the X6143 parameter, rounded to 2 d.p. 0.42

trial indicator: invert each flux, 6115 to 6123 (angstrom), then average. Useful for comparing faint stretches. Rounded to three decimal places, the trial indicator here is 0.122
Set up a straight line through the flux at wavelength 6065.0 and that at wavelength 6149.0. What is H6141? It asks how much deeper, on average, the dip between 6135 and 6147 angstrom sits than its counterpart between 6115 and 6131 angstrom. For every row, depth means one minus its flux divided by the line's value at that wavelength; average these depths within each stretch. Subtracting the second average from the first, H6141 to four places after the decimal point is -0.0036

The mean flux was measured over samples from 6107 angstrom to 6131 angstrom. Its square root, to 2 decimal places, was 2.89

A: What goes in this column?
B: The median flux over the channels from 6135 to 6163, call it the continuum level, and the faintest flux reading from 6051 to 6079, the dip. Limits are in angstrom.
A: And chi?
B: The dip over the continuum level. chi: 1.05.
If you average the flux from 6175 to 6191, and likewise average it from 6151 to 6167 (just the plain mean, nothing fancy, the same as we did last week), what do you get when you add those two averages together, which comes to 15.8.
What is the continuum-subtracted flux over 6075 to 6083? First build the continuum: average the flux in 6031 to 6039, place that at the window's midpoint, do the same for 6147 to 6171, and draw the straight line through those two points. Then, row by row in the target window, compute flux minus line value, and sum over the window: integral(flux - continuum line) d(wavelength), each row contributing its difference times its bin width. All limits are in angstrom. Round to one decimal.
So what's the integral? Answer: 0.2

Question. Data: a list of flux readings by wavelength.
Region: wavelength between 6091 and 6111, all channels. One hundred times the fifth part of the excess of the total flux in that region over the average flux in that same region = 671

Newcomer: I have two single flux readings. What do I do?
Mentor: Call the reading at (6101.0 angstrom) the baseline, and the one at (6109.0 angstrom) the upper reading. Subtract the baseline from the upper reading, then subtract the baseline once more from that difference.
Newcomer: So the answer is -8.50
